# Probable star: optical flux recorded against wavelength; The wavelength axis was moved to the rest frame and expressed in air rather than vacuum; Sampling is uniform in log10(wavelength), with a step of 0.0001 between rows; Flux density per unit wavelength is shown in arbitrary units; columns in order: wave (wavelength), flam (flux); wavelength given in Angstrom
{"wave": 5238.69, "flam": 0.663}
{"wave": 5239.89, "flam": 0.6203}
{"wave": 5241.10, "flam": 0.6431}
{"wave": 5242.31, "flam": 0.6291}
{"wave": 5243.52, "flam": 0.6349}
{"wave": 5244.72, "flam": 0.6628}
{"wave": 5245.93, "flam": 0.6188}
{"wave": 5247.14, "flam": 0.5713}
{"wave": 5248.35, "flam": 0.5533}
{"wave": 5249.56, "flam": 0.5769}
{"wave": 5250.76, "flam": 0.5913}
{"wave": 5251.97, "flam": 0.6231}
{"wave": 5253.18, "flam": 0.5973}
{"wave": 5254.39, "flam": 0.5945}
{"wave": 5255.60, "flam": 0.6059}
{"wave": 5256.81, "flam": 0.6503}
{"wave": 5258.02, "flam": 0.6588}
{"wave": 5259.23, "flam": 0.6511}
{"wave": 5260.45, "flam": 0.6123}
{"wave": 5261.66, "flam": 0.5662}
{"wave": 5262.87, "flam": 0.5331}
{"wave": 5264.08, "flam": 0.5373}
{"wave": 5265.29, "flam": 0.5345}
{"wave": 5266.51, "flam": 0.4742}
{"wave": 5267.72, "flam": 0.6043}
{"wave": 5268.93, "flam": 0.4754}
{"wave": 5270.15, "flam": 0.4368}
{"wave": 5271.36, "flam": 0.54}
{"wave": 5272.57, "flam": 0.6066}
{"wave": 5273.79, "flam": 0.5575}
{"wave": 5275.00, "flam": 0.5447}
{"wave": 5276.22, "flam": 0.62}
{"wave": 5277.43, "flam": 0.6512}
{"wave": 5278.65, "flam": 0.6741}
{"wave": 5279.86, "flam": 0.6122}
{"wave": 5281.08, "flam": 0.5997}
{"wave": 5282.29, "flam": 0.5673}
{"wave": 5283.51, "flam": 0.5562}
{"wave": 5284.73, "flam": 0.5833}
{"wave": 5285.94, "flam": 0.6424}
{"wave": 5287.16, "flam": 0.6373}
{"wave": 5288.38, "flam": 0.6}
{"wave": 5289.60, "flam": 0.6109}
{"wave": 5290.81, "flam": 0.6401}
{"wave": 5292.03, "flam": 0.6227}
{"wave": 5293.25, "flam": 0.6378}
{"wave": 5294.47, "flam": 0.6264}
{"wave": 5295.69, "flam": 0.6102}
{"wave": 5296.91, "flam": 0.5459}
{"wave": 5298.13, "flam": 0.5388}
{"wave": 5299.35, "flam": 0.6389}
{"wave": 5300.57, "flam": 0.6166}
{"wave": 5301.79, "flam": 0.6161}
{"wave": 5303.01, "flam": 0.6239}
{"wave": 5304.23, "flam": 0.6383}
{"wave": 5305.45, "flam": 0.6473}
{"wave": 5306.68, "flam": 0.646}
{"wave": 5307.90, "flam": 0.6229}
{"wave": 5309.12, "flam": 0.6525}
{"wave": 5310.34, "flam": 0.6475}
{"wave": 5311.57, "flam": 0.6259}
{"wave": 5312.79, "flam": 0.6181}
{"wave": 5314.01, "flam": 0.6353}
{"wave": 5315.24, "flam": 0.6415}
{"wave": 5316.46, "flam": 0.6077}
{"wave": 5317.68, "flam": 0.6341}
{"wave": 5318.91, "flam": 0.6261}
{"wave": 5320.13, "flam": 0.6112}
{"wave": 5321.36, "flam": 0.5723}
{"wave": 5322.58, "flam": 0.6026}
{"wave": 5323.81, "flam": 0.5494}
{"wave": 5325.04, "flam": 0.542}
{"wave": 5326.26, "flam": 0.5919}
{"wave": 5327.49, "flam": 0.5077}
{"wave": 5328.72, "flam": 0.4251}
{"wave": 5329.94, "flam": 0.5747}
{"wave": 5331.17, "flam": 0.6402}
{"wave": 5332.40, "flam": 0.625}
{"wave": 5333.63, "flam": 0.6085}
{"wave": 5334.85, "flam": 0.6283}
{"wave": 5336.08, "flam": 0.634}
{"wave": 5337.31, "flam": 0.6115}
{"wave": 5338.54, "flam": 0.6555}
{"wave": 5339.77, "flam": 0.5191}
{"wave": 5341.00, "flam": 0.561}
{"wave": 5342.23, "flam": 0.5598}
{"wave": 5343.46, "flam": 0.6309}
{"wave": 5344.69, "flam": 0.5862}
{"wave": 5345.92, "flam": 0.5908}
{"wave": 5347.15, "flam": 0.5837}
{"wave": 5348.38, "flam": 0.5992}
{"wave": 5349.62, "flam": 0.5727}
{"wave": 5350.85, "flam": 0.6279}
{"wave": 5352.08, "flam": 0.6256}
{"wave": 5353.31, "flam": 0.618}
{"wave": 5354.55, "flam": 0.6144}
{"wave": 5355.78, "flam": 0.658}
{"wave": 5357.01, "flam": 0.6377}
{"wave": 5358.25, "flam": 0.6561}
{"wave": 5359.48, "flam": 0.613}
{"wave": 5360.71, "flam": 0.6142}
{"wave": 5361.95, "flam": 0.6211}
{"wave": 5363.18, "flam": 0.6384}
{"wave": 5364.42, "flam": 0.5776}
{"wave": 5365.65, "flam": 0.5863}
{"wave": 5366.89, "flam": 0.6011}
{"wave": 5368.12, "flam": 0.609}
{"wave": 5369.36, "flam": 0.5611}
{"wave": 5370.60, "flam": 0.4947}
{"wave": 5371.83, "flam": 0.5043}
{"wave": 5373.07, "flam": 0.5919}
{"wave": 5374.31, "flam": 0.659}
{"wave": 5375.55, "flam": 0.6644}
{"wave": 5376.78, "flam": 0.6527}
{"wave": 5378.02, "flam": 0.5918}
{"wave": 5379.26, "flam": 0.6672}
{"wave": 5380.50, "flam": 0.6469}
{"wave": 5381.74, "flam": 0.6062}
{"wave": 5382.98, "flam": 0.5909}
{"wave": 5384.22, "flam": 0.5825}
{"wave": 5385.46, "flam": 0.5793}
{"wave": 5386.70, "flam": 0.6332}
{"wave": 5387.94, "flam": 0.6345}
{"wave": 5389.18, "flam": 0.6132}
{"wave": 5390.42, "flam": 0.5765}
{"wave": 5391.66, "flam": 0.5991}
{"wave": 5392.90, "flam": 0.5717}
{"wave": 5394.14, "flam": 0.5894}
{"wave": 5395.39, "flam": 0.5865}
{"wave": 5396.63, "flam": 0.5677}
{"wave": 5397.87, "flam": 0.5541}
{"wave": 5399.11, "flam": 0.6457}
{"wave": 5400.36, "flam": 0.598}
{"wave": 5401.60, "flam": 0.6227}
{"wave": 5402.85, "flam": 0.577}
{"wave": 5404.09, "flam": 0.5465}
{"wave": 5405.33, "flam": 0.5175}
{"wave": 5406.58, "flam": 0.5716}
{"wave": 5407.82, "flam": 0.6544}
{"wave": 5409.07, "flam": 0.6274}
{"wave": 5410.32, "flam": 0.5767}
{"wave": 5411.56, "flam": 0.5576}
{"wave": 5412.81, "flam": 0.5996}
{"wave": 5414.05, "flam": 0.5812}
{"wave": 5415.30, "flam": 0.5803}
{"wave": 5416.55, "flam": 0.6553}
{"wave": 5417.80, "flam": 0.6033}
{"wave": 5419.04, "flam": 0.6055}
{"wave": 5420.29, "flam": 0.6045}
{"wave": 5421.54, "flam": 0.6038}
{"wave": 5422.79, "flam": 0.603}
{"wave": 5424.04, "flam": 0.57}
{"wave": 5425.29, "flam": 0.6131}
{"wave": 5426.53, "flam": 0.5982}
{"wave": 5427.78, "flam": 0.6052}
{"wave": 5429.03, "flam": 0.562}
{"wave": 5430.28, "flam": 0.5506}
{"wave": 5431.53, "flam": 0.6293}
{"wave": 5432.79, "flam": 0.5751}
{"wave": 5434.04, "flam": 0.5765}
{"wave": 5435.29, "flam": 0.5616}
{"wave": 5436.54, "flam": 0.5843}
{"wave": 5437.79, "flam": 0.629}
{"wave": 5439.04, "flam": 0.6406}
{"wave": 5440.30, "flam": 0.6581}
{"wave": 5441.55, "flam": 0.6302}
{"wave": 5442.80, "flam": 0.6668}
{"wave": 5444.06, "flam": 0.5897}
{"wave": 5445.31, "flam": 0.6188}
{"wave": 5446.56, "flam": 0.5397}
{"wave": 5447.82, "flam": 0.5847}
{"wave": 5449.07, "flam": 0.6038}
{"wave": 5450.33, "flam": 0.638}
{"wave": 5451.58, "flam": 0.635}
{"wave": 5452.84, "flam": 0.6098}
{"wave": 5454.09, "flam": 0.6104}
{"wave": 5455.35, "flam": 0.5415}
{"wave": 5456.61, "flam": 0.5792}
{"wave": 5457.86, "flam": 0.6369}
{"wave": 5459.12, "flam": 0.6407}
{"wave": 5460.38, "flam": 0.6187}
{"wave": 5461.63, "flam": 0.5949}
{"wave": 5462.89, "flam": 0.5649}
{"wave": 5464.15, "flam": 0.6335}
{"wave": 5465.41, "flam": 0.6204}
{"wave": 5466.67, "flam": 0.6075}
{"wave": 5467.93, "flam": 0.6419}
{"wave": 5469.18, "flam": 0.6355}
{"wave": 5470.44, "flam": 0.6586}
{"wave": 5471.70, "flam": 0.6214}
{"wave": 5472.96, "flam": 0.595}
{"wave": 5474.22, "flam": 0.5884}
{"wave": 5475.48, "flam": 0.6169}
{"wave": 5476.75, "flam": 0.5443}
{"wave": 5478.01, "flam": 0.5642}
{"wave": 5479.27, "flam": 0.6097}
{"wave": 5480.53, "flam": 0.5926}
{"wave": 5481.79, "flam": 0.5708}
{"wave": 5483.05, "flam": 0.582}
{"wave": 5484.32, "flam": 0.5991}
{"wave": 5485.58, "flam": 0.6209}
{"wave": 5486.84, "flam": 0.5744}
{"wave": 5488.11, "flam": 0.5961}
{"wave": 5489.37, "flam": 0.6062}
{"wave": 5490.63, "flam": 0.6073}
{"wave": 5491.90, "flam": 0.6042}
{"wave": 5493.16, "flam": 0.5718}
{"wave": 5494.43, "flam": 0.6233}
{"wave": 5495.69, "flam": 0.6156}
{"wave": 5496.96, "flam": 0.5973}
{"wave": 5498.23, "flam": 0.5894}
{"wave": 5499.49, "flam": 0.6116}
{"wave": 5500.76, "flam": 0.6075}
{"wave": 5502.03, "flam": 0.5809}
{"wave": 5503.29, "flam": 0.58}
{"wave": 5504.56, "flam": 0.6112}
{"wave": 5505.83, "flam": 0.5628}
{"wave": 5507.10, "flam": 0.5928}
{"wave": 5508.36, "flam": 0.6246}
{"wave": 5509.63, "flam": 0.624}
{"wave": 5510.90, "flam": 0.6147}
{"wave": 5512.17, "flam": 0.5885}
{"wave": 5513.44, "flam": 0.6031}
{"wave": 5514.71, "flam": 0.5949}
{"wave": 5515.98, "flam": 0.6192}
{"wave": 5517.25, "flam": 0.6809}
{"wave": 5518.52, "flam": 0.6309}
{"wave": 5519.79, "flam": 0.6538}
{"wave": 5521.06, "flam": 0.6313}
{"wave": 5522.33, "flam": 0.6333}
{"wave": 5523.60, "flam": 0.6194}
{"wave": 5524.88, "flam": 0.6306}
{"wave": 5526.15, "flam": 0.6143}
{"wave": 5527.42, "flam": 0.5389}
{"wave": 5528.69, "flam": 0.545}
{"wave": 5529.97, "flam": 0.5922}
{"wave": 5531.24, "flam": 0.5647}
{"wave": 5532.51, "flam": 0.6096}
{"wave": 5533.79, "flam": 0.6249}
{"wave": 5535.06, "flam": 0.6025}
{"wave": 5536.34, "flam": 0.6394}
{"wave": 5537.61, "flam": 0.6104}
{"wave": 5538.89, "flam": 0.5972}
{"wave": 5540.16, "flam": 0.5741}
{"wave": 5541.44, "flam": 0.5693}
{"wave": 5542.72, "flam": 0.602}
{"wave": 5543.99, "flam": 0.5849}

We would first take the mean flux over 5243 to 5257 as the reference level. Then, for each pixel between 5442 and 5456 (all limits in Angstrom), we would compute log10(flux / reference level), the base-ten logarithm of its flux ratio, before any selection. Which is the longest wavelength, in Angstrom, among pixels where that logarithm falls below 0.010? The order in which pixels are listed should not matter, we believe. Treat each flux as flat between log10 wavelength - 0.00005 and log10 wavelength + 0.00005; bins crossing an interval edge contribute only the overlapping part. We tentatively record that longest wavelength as 5455.35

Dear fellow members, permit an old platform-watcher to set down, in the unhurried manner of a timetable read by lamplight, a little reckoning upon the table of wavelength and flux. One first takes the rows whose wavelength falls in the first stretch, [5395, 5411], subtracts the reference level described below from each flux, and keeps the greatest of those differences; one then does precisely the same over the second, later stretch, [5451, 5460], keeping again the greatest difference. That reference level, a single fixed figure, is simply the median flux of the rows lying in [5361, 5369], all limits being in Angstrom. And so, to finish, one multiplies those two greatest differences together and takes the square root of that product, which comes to 0.042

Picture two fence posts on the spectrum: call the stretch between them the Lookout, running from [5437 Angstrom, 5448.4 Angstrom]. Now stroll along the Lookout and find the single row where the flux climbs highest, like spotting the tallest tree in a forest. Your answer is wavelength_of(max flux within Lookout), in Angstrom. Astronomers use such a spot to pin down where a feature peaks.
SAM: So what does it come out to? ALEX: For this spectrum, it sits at 5442.80 Angstrom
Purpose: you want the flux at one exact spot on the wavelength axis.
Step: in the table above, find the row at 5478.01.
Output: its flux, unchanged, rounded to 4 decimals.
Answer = 0.5642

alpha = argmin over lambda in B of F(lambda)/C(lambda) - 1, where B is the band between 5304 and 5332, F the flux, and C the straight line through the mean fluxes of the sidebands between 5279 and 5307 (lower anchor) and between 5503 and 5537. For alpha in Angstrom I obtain 5328.72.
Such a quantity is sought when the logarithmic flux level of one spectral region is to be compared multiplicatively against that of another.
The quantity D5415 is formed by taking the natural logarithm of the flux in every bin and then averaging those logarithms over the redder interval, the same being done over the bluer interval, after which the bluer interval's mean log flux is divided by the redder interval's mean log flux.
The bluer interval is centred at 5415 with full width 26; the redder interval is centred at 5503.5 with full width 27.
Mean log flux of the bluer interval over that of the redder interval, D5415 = 1.03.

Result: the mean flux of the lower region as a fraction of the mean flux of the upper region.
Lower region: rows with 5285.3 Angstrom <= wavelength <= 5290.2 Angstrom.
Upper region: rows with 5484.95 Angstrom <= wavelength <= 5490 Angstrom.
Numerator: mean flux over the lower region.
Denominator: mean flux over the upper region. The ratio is 1.04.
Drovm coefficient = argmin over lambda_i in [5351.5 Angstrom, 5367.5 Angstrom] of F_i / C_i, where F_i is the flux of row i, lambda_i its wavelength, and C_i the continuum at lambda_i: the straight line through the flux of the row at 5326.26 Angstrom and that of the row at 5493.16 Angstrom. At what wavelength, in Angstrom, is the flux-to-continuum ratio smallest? 5364.42 Angstrom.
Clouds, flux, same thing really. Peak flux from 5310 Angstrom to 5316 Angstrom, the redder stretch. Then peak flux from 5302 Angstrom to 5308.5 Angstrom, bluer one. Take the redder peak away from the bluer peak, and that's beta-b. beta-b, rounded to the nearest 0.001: 0.000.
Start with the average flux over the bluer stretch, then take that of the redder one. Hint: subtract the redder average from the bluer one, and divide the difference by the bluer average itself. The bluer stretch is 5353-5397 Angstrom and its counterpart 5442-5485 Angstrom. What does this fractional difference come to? 0.002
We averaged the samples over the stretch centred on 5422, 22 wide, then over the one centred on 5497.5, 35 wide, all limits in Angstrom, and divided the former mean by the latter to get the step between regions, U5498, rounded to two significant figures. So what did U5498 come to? 0.99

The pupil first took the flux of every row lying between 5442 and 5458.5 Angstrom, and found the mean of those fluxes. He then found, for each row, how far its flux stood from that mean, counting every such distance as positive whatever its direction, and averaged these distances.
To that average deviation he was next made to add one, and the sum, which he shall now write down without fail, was 1.03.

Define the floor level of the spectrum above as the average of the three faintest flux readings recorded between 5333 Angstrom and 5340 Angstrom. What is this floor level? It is 0.580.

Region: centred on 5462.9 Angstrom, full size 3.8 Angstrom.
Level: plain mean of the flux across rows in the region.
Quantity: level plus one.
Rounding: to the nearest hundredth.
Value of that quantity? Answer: 1.60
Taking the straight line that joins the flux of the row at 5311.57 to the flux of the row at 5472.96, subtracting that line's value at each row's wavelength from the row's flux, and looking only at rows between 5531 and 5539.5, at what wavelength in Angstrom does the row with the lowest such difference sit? 5531.24 Angstrom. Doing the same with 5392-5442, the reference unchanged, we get 5405.33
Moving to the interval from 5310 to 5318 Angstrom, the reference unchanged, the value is 5316.46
